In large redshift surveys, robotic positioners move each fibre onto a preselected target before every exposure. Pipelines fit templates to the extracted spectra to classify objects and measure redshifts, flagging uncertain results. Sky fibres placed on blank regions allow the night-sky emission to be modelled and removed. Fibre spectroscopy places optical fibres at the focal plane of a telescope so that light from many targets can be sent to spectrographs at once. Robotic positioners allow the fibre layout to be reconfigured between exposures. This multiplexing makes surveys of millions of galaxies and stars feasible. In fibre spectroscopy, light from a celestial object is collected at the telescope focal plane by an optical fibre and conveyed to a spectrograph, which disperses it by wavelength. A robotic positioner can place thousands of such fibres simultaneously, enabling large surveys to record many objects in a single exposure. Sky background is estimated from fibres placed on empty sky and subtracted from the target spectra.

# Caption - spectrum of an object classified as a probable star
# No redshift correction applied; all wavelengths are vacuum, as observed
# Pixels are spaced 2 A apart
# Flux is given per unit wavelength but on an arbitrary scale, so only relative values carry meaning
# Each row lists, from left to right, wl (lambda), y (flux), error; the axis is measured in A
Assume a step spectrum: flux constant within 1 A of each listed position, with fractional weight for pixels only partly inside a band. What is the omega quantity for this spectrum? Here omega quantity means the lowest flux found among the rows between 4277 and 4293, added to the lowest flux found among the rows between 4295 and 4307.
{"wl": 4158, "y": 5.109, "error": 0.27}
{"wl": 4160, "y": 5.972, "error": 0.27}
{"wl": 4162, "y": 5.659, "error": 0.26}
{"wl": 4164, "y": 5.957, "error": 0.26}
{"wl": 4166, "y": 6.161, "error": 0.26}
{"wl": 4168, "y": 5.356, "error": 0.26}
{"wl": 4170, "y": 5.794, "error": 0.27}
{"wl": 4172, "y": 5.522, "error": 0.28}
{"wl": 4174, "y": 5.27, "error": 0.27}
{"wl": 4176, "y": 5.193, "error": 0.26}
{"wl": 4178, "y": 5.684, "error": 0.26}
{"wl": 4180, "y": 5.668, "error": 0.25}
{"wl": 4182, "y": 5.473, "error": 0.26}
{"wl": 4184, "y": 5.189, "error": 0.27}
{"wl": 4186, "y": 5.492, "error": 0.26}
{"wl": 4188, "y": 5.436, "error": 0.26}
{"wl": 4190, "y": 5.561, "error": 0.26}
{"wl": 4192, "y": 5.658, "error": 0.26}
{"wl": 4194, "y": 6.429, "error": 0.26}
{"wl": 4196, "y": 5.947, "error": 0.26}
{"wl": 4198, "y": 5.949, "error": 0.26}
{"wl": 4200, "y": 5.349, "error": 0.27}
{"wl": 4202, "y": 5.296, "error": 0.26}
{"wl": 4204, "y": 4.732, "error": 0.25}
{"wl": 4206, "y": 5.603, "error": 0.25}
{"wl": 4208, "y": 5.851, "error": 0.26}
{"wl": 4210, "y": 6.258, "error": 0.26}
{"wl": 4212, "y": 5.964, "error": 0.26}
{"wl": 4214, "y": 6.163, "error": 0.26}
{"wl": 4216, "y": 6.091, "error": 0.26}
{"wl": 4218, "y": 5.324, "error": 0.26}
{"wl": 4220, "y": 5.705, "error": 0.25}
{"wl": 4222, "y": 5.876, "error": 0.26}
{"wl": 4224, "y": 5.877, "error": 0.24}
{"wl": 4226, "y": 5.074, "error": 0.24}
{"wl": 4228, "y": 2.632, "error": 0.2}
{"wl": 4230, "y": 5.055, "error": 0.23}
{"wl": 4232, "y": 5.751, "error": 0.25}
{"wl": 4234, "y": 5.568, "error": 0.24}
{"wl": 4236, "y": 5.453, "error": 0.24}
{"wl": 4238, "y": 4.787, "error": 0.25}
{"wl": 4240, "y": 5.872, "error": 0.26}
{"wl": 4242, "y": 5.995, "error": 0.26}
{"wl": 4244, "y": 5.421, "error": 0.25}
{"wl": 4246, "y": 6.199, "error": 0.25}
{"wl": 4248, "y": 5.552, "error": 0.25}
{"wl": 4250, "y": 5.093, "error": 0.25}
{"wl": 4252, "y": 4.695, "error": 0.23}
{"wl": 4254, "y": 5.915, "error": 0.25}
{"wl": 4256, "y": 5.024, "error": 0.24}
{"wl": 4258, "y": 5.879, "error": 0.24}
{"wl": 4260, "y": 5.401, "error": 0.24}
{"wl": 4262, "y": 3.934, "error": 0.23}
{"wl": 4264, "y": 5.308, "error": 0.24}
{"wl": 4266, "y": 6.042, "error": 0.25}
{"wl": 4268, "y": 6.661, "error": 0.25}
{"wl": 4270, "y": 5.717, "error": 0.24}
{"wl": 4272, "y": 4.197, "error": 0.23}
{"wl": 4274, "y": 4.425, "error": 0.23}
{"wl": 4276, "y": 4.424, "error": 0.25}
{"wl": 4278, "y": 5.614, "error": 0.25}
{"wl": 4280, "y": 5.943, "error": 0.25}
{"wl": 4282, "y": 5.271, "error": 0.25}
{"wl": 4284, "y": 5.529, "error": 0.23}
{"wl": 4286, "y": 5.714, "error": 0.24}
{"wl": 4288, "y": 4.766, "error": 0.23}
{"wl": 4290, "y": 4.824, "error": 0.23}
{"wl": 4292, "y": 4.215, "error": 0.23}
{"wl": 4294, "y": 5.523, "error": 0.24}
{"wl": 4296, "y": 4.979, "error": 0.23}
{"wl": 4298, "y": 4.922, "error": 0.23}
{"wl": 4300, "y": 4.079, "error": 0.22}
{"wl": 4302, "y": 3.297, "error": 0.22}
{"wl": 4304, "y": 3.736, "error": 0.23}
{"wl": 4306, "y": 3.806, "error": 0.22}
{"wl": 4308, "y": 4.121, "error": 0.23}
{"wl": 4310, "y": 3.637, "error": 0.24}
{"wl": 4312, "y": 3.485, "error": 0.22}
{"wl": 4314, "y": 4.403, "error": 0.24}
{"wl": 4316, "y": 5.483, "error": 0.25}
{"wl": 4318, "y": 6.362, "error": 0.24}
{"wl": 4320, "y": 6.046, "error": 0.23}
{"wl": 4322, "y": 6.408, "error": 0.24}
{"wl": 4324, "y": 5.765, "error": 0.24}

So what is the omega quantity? 7.5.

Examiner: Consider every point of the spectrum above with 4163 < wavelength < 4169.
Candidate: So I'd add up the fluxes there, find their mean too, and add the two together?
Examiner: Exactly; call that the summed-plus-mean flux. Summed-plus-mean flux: 23.3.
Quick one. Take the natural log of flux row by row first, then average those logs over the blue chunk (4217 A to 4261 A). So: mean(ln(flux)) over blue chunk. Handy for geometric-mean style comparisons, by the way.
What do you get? 1.67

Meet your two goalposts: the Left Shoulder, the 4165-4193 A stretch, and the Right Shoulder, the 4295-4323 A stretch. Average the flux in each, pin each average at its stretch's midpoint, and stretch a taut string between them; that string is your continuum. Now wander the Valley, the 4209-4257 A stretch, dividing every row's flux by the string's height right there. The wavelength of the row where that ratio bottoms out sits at 4228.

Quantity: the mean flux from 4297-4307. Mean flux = 4.0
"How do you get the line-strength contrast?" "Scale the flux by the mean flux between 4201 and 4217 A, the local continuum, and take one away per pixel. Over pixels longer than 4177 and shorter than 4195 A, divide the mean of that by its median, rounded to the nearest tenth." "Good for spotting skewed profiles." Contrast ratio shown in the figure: 0.7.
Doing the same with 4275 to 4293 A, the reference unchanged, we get 1.3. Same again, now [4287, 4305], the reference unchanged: 1.3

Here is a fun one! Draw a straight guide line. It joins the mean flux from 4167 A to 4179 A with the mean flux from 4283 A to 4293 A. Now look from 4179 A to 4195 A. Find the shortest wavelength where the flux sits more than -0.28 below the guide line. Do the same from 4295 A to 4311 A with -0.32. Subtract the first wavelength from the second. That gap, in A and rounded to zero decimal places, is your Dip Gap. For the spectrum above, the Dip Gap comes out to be 116 A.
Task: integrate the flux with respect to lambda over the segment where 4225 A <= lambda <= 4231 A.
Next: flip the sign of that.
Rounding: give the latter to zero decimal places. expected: -26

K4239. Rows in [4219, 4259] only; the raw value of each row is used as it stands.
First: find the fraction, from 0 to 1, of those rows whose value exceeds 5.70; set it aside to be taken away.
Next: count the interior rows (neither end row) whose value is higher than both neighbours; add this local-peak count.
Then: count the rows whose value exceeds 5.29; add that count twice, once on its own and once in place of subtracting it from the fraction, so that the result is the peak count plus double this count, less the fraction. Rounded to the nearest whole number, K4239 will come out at 31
